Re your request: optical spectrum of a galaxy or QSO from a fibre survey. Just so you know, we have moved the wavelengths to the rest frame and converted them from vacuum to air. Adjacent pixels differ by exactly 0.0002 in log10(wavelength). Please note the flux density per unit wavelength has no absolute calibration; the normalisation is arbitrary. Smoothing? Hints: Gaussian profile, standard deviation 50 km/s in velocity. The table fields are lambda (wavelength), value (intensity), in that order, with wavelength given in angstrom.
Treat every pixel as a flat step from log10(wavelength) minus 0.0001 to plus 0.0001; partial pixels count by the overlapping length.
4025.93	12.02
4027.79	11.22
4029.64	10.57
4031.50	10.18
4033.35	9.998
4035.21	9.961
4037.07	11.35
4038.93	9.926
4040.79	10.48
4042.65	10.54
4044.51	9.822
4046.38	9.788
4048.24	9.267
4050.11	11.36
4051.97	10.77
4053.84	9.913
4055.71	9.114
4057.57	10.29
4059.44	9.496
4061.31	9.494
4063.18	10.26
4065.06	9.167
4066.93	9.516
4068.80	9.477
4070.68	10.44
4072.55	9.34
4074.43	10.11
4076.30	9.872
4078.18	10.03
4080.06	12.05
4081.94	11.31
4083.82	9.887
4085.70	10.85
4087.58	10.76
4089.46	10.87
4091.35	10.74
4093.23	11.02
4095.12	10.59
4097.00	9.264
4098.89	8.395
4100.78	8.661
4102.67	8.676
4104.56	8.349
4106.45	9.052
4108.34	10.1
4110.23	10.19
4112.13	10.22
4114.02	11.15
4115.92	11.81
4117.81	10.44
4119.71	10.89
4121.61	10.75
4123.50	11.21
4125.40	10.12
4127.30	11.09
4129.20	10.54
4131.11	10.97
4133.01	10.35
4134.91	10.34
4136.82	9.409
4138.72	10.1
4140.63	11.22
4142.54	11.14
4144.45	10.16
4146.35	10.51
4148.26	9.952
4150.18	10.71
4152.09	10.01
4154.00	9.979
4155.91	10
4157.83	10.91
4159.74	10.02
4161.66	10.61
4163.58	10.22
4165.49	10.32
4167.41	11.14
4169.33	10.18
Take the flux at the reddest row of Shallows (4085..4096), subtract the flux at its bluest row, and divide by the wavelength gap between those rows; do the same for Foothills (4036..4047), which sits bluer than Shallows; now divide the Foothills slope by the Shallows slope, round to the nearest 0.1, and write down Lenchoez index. 6.1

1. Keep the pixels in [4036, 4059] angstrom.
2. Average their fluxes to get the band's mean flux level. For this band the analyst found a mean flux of 10.2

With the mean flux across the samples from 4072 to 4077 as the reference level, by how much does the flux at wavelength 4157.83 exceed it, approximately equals 1.1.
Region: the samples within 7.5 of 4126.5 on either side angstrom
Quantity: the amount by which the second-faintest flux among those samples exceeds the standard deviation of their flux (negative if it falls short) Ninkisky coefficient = 10.0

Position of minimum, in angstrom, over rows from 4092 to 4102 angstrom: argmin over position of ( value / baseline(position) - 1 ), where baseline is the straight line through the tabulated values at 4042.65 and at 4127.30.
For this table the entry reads 4098.89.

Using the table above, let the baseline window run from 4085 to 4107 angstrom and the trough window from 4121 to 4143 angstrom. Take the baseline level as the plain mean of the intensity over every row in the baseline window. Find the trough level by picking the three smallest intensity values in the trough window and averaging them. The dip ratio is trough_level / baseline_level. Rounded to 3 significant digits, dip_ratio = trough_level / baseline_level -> 1.01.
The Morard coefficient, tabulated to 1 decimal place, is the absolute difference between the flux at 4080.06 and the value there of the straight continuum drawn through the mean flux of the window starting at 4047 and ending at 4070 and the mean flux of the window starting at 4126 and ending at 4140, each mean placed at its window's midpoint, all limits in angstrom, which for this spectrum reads 2.0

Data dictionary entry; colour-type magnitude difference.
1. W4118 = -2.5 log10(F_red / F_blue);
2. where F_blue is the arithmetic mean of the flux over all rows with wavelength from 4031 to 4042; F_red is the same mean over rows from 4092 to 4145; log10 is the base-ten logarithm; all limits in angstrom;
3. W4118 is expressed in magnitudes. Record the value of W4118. 0.01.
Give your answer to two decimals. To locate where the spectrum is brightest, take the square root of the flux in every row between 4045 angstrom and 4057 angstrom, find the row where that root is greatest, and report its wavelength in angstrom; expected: 4050.11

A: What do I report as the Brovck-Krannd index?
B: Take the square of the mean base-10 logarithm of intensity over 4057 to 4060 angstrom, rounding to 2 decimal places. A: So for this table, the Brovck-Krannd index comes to 0.99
